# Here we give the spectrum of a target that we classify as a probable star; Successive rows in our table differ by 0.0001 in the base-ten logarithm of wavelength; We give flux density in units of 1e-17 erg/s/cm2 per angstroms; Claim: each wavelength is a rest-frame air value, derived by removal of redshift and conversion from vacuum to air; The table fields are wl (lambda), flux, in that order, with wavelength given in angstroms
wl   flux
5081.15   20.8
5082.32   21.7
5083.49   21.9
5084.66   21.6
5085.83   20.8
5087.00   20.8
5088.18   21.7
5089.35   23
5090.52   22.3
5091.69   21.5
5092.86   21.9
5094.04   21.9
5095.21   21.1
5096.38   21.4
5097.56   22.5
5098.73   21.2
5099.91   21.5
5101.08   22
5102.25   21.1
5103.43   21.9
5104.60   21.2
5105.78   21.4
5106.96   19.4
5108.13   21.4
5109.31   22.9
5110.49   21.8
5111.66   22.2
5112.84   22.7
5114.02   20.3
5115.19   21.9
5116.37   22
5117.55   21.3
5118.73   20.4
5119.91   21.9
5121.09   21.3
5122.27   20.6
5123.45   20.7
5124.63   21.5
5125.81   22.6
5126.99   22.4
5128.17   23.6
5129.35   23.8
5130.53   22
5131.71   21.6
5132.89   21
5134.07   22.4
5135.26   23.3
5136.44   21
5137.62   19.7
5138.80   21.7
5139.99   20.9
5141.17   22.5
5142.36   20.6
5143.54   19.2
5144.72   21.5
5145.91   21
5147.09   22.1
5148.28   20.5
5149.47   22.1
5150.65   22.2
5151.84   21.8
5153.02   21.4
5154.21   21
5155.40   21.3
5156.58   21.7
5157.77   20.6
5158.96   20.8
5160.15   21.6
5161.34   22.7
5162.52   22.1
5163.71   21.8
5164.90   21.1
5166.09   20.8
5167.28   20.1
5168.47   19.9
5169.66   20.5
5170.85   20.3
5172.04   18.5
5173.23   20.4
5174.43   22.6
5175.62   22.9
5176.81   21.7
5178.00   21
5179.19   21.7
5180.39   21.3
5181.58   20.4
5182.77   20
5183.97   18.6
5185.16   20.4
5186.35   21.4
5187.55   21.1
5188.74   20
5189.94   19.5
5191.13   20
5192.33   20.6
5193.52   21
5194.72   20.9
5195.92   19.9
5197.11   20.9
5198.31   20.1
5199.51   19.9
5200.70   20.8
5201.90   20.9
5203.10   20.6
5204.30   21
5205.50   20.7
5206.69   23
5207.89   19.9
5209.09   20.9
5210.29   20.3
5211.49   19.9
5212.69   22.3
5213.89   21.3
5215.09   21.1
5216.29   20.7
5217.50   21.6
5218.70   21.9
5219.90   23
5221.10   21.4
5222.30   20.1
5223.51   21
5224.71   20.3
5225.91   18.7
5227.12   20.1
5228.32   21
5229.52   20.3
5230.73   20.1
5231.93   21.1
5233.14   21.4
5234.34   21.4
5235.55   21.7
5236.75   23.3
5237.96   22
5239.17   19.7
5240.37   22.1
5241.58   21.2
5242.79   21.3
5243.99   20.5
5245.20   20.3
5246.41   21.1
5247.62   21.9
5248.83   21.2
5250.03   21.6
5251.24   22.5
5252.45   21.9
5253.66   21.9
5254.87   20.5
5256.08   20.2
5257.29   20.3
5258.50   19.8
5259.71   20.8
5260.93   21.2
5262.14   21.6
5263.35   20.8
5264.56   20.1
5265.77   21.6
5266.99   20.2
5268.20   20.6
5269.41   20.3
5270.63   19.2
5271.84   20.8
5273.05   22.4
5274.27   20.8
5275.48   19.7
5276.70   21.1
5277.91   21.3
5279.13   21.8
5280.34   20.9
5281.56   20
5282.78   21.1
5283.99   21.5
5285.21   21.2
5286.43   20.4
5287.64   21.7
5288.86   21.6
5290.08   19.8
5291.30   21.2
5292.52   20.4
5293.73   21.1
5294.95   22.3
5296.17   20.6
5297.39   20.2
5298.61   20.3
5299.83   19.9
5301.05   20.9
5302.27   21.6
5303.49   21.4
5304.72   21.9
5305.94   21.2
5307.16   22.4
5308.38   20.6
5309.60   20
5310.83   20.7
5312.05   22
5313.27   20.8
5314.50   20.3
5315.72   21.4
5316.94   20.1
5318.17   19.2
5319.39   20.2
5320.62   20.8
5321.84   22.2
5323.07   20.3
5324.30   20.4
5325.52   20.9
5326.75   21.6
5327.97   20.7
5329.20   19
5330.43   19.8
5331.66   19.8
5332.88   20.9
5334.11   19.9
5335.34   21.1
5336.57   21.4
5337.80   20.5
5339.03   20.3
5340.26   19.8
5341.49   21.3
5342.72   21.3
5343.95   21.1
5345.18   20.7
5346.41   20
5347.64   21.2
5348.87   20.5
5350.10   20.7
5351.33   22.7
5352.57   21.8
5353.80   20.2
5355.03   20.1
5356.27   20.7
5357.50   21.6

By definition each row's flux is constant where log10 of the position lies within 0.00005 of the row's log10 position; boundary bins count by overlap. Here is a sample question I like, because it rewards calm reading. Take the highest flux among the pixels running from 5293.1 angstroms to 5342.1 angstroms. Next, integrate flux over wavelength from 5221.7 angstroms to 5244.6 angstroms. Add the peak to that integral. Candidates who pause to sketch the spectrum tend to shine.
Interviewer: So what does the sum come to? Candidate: 501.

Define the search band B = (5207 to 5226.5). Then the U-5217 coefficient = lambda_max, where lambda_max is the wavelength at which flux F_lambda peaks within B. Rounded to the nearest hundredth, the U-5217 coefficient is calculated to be 5219.90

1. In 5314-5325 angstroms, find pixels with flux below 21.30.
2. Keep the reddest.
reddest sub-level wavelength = 5324.30 angstroms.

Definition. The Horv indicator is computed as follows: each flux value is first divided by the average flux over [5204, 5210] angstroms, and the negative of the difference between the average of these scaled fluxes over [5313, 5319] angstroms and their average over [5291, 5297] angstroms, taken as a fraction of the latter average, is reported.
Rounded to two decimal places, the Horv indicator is 0.04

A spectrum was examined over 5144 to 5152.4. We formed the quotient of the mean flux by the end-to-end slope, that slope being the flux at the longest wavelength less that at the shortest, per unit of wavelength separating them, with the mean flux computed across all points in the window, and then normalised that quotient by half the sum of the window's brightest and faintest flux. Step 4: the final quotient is 24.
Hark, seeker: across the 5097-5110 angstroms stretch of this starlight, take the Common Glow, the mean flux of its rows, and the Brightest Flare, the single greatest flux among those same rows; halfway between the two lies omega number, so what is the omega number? 22.2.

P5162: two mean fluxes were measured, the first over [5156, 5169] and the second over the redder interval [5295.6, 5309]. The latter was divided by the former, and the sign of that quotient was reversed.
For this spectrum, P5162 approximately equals -0.991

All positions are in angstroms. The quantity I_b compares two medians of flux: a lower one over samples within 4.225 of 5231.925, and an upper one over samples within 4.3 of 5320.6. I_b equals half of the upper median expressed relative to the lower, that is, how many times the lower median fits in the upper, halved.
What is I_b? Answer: 0.481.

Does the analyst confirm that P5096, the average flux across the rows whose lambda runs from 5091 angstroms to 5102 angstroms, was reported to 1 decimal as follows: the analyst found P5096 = 21.7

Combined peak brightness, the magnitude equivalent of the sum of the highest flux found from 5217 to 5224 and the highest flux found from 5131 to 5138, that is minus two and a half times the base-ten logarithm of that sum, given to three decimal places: -4.164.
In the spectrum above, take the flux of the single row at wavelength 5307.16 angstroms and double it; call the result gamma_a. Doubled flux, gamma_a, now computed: 44.8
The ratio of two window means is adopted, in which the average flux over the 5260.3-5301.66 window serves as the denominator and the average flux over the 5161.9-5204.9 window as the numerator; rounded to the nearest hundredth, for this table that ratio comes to 0.99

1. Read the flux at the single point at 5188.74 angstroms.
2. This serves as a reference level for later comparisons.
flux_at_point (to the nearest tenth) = 20.0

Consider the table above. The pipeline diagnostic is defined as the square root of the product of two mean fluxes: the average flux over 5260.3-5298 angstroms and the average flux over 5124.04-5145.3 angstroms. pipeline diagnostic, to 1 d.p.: 21.3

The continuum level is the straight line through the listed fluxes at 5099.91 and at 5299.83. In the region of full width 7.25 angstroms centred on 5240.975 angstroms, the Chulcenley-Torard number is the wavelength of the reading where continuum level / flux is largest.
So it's 5239.17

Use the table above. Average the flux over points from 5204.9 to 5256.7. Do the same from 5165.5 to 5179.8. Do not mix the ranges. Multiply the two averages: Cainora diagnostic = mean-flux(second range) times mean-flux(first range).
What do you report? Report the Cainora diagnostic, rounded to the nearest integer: 441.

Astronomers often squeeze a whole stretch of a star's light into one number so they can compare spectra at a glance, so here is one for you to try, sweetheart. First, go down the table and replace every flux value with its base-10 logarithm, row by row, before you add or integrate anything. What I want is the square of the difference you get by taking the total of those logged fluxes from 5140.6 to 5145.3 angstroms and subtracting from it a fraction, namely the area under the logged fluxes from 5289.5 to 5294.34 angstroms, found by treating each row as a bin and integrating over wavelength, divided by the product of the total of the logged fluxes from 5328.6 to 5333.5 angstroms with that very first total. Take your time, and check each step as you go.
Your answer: 25.5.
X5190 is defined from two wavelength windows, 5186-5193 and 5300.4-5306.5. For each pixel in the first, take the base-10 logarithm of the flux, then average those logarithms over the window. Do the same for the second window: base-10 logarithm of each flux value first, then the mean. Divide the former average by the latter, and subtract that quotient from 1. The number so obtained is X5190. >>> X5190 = 0.015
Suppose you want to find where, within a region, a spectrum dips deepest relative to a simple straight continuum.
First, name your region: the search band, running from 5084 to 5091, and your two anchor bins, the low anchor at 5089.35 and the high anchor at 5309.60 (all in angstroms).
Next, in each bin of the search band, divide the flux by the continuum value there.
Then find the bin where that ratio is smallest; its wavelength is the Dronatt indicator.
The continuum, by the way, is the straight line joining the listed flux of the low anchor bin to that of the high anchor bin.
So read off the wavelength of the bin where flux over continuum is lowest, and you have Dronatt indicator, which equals 5085.83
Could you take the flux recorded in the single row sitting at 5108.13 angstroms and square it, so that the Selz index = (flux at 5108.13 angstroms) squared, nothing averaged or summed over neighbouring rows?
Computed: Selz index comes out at 458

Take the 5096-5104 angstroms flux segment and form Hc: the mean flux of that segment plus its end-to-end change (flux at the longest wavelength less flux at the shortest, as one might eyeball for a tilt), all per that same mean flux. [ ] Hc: 1.02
